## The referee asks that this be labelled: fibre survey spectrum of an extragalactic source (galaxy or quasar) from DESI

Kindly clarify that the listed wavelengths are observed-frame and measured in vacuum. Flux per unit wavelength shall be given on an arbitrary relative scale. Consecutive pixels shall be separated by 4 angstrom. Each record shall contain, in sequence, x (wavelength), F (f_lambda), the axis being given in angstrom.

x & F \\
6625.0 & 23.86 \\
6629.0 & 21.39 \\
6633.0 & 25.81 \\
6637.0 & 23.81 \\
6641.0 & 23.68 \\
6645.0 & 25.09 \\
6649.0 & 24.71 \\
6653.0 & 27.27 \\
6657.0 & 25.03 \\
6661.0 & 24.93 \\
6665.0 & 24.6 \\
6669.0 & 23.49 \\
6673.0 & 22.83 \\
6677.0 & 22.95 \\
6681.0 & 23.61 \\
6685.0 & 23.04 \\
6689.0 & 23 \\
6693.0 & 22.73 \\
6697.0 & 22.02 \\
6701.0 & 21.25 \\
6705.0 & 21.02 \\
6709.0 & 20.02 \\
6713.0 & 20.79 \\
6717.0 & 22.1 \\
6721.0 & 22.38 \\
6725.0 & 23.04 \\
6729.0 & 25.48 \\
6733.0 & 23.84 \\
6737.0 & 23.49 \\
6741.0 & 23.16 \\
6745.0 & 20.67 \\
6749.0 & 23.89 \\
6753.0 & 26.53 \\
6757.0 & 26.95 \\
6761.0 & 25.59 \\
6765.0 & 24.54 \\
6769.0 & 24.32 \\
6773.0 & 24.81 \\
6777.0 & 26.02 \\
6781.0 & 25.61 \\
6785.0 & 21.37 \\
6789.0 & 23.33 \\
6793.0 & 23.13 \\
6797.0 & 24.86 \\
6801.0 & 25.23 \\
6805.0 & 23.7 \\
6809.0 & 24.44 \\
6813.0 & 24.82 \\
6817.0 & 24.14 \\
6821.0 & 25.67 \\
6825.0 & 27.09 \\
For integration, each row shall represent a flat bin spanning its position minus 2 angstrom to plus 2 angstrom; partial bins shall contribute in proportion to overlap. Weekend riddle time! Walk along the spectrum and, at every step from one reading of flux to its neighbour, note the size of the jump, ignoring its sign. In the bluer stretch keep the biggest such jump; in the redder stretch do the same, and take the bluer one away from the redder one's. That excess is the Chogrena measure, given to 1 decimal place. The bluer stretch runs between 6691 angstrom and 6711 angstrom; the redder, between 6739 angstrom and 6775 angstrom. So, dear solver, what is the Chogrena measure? 2.2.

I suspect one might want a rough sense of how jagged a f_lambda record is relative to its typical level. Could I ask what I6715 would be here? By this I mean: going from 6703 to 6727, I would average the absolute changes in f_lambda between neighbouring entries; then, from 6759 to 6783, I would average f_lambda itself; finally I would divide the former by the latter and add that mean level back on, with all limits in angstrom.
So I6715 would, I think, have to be 25.2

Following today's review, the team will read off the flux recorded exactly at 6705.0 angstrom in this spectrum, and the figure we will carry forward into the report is 21.02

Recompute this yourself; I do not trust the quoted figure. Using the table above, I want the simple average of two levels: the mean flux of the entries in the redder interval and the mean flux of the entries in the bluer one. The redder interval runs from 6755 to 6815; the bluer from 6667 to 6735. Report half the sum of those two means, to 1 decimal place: 23.6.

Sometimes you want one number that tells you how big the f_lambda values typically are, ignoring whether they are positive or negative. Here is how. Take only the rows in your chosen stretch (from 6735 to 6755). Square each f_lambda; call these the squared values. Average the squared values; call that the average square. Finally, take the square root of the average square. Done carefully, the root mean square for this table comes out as 23.6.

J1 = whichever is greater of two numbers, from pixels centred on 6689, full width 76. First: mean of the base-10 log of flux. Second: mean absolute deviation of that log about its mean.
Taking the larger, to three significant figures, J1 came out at 1.36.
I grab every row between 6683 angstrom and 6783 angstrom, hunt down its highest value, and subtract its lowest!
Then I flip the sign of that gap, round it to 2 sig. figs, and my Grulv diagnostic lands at -6.9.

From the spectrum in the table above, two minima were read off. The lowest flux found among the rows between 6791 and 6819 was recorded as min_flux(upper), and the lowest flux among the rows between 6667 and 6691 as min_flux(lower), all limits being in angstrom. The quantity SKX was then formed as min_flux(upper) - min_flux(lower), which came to 0.30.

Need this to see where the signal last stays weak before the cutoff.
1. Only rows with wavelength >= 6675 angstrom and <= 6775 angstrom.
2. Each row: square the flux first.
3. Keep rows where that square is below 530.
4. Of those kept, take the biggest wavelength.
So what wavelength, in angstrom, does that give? 6745.0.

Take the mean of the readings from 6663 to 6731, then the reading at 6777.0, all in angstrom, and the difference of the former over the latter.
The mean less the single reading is -3.4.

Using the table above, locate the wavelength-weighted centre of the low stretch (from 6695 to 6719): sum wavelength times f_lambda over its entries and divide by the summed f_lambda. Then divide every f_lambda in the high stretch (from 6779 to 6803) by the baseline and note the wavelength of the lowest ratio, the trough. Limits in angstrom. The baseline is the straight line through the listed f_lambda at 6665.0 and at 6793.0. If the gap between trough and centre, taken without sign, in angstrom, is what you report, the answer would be 78.0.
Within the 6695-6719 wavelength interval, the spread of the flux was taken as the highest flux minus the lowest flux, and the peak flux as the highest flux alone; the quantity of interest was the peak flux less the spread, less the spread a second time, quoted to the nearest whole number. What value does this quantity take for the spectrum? 18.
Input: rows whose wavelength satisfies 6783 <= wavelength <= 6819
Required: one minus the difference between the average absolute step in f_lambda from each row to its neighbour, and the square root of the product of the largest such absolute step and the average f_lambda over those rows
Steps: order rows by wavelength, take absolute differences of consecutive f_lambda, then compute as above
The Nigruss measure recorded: 7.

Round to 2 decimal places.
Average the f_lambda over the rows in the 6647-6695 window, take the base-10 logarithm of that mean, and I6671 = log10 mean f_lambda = 1.38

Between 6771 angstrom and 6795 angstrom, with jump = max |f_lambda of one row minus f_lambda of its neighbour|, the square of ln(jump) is 2.1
